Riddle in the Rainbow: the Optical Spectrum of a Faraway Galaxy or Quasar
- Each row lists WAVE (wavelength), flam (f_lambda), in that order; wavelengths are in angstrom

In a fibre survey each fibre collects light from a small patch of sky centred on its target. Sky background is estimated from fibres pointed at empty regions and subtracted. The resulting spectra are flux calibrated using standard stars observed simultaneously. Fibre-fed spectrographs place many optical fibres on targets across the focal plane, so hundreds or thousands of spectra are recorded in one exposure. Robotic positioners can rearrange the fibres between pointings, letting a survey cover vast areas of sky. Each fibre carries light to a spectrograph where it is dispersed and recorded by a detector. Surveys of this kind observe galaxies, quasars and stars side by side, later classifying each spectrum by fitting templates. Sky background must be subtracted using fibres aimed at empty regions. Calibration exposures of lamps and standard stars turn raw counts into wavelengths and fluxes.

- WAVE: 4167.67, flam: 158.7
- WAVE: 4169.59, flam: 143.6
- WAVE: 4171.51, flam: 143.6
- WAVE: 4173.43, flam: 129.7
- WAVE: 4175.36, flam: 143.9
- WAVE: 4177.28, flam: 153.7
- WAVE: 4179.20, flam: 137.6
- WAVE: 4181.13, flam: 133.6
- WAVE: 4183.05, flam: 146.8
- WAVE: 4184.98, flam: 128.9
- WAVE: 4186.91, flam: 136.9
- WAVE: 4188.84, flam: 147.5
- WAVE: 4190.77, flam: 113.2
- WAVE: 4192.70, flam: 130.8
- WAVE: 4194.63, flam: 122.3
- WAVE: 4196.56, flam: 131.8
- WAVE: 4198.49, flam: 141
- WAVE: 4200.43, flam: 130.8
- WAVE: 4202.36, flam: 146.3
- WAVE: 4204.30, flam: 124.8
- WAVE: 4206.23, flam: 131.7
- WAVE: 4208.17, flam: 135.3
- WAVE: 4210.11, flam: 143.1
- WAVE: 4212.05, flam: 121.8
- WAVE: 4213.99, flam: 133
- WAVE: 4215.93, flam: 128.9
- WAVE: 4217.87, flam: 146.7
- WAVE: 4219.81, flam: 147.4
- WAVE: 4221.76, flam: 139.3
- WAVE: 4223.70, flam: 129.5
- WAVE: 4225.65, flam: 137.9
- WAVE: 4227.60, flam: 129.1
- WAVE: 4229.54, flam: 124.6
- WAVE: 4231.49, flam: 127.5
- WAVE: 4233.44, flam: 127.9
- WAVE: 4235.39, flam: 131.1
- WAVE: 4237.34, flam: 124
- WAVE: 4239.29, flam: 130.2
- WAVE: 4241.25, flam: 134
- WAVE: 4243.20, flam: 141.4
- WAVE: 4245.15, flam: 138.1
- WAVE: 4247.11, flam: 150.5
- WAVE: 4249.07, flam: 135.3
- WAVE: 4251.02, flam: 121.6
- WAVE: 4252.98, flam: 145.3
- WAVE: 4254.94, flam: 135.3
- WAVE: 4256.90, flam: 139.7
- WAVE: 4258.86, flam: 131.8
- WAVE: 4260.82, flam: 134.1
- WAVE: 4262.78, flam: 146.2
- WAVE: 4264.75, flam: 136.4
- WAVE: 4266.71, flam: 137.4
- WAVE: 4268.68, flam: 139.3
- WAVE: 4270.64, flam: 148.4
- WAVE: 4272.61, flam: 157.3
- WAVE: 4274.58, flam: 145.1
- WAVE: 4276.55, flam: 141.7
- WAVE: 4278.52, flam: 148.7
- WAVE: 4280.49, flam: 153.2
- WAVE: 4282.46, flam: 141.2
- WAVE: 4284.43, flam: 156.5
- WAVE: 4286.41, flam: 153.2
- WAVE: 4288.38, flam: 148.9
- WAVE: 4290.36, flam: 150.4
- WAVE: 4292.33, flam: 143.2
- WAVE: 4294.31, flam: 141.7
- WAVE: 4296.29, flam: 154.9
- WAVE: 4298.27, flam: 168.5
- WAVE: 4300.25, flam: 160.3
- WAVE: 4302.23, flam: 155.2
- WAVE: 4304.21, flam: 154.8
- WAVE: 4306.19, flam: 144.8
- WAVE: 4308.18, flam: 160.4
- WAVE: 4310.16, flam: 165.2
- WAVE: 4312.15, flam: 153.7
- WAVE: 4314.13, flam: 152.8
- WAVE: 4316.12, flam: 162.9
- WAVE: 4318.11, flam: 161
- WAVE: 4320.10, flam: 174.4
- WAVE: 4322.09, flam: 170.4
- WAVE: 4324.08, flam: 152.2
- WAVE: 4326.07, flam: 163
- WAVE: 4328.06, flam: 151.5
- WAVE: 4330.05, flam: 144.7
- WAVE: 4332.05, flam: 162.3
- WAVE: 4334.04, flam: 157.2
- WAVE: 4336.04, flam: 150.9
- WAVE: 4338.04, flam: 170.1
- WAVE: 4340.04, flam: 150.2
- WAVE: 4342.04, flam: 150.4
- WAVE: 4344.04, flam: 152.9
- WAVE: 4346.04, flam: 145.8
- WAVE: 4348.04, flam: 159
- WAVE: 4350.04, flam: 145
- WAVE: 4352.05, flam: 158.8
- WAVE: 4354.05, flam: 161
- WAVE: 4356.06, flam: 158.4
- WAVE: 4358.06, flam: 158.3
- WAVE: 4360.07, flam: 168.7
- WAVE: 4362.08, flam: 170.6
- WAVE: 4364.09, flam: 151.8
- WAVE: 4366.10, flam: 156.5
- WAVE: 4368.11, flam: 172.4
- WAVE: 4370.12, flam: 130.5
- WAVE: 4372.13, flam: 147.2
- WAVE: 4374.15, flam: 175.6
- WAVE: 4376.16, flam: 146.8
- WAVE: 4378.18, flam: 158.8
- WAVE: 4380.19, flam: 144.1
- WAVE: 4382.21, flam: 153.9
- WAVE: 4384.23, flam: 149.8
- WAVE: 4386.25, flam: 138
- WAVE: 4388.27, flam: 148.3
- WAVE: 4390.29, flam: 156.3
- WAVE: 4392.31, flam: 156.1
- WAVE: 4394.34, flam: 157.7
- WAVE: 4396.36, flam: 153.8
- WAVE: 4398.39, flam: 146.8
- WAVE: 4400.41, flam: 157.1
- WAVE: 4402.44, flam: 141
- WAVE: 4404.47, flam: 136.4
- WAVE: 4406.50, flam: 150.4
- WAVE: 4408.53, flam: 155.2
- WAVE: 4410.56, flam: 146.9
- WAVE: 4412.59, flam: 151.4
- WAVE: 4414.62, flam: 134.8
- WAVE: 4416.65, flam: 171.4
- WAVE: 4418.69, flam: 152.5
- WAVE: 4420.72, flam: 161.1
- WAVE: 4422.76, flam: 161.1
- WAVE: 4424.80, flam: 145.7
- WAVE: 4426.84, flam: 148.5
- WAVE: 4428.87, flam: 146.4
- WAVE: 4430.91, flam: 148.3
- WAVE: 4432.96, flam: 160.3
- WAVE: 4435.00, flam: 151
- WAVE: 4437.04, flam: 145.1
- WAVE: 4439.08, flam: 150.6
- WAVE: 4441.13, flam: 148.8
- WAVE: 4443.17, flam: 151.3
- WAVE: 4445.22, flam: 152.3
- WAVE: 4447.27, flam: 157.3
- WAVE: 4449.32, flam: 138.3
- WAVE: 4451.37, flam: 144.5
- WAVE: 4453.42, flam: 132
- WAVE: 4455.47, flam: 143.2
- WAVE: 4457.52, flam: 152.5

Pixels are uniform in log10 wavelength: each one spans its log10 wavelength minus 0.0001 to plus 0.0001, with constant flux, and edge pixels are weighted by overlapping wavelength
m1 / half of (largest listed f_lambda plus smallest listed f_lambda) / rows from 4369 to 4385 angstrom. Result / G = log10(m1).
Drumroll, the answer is 2.18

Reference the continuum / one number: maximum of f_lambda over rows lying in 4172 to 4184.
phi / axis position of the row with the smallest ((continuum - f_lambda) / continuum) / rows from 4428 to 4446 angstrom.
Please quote 4432.96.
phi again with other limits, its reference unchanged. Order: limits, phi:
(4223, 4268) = 4247.11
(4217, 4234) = 4219.81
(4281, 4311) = 4298.27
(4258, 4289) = 4272.61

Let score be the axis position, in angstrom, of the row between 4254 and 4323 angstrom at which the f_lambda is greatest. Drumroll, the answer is 4320.10 angstrom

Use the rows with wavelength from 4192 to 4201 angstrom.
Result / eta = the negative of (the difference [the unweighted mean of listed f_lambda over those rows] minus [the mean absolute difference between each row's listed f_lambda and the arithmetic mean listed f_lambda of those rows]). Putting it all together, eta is -127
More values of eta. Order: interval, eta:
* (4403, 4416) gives -139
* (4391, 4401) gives -151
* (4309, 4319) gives -154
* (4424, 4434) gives -146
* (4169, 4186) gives -133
